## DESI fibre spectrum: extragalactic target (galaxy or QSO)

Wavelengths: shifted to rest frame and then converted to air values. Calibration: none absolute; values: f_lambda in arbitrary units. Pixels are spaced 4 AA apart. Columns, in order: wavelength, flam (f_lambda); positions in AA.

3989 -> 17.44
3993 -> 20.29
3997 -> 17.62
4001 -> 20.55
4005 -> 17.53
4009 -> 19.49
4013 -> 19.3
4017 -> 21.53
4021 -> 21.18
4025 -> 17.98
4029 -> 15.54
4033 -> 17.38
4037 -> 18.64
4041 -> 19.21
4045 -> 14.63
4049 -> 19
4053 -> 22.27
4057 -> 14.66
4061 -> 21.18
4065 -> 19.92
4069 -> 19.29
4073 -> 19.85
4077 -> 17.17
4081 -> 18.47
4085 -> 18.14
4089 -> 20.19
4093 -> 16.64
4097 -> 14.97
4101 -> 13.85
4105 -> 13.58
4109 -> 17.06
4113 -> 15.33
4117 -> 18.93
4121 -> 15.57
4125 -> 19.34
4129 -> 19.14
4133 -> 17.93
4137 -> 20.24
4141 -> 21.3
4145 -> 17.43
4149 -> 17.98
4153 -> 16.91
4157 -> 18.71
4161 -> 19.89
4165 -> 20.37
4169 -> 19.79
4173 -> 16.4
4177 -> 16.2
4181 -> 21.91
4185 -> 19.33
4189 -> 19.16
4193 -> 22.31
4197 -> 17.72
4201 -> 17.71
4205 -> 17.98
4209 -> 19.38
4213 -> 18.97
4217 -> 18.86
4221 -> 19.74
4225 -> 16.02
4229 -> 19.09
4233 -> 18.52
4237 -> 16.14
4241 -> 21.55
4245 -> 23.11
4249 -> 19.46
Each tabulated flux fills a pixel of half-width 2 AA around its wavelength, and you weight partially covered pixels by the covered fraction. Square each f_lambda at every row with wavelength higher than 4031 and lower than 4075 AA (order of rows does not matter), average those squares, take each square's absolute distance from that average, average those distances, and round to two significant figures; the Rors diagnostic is 63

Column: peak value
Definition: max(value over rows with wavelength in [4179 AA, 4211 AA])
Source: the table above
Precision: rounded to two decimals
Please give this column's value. 22.31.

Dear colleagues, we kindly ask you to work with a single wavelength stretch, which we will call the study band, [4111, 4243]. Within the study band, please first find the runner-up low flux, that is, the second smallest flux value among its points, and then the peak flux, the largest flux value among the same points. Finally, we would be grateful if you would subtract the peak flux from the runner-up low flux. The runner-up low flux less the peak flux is -6.7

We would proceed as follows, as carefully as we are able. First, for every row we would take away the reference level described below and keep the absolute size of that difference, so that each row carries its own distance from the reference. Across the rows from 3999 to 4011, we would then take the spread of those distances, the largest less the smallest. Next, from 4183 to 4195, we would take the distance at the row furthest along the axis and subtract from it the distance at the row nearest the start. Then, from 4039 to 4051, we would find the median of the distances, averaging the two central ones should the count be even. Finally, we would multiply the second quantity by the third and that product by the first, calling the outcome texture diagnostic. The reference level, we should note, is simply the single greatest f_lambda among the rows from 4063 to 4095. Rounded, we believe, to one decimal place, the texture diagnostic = 3.4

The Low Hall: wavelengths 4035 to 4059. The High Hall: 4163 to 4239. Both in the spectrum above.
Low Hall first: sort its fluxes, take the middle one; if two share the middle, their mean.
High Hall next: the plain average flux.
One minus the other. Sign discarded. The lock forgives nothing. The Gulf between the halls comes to 0.1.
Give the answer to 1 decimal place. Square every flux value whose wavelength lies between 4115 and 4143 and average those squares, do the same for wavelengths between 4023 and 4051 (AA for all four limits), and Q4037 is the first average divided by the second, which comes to 1.2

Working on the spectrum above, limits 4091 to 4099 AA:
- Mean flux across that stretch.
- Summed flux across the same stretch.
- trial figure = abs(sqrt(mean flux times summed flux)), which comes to 22.4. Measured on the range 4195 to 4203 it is 25.1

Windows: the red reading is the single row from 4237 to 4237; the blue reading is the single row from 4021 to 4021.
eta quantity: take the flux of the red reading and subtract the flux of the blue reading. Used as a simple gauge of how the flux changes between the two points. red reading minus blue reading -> -5.0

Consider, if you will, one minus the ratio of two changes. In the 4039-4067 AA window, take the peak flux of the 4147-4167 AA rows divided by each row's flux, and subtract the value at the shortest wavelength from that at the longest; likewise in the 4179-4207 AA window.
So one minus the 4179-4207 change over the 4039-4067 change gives 6.4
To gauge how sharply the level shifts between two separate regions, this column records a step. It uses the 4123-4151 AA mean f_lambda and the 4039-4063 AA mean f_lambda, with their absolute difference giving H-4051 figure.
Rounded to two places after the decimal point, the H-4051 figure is 0.56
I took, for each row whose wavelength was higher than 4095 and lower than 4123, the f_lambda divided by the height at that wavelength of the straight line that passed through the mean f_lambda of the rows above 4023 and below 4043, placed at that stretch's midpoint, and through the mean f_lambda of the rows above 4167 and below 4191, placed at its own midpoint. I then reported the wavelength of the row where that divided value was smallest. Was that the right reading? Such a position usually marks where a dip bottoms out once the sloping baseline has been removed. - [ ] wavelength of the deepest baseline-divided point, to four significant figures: 4105 AA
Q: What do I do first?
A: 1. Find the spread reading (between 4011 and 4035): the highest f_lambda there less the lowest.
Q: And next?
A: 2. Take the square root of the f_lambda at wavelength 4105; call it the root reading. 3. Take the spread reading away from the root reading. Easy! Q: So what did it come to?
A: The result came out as -2.3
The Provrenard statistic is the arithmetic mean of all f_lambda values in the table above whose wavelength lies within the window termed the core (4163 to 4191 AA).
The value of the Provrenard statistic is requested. 19.0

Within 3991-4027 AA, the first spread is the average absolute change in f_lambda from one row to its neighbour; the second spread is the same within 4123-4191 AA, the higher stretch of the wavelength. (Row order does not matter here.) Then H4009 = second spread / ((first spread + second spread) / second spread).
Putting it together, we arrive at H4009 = 0.73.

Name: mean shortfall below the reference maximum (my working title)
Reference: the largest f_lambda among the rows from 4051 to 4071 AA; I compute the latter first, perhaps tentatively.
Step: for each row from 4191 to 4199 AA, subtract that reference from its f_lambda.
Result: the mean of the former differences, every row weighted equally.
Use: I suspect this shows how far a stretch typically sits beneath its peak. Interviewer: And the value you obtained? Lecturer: -2.3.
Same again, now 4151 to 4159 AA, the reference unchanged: -4.5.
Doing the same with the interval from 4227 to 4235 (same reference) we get -3.5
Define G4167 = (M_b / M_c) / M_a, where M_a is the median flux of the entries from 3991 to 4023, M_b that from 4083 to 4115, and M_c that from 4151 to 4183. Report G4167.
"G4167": 0.042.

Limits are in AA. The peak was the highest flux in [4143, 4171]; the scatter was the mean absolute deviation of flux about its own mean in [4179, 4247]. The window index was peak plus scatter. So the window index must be 21.8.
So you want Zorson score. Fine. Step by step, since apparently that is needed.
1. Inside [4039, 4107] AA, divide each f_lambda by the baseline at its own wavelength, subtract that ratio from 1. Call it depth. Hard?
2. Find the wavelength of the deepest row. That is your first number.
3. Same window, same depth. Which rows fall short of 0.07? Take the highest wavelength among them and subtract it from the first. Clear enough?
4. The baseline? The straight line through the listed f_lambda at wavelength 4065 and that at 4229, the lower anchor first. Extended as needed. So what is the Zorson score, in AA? 16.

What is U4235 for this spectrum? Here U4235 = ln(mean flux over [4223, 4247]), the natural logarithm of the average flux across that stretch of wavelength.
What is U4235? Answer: 2.95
